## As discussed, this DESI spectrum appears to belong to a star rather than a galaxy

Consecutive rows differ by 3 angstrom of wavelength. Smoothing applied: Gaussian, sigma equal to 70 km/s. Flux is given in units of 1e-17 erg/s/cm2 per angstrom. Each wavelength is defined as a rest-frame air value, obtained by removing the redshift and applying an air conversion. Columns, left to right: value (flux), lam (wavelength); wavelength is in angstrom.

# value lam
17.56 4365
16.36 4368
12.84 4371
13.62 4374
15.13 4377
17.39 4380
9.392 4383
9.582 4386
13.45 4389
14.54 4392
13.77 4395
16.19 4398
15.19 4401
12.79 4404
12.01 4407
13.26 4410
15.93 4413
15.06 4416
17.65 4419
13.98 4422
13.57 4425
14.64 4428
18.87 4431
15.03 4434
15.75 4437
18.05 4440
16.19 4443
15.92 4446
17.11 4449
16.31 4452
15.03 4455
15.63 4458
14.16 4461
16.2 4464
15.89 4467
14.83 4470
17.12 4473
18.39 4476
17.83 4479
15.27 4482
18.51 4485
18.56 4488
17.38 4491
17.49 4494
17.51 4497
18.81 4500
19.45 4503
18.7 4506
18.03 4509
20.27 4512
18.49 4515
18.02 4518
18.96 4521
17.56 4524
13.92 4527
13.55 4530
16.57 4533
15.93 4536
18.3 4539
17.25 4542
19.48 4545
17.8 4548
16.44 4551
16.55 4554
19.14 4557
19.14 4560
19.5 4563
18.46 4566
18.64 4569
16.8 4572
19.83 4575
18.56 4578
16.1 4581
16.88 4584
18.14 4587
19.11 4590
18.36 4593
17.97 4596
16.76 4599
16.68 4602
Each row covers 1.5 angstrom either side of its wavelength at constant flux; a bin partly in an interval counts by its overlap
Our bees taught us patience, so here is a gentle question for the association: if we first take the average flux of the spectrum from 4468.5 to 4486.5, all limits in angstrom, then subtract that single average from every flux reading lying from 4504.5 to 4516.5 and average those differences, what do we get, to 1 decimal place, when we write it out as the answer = 1.9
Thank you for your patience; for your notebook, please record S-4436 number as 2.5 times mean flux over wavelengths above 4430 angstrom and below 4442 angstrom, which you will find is 42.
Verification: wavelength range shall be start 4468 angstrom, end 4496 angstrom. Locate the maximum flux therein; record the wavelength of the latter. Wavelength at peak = 4488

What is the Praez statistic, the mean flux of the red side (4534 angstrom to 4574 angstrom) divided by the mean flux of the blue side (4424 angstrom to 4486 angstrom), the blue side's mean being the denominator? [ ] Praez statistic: 1.11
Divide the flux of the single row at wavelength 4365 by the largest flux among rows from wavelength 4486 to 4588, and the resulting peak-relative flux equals 0.87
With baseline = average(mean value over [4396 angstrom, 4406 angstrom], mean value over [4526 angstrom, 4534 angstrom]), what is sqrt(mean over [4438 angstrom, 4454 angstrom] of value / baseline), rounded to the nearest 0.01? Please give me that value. 1.07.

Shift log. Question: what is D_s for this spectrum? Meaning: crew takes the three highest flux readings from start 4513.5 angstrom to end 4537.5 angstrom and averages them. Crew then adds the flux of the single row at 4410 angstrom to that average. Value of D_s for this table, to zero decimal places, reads 32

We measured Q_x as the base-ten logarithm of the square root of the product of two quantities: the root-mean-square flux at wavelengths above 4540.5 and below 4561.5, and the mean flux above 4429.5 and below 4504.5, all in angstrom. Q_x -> 1.241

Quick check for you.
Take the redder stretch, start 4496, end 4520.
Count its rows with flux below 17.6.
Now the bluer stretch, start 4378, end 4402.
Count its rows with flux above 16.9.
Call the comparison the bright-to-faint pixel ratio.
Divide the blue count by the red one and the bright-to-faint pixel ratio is 1.00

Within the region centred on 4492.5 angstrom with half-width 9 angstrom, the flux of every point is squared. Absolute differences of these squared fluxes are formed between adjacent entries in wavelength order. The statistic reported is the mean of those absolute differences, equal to 19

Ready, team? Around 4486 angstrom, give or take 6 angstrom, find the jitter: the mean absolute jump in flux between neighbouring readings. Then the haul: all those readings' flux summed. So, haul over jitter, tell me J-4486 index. 47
